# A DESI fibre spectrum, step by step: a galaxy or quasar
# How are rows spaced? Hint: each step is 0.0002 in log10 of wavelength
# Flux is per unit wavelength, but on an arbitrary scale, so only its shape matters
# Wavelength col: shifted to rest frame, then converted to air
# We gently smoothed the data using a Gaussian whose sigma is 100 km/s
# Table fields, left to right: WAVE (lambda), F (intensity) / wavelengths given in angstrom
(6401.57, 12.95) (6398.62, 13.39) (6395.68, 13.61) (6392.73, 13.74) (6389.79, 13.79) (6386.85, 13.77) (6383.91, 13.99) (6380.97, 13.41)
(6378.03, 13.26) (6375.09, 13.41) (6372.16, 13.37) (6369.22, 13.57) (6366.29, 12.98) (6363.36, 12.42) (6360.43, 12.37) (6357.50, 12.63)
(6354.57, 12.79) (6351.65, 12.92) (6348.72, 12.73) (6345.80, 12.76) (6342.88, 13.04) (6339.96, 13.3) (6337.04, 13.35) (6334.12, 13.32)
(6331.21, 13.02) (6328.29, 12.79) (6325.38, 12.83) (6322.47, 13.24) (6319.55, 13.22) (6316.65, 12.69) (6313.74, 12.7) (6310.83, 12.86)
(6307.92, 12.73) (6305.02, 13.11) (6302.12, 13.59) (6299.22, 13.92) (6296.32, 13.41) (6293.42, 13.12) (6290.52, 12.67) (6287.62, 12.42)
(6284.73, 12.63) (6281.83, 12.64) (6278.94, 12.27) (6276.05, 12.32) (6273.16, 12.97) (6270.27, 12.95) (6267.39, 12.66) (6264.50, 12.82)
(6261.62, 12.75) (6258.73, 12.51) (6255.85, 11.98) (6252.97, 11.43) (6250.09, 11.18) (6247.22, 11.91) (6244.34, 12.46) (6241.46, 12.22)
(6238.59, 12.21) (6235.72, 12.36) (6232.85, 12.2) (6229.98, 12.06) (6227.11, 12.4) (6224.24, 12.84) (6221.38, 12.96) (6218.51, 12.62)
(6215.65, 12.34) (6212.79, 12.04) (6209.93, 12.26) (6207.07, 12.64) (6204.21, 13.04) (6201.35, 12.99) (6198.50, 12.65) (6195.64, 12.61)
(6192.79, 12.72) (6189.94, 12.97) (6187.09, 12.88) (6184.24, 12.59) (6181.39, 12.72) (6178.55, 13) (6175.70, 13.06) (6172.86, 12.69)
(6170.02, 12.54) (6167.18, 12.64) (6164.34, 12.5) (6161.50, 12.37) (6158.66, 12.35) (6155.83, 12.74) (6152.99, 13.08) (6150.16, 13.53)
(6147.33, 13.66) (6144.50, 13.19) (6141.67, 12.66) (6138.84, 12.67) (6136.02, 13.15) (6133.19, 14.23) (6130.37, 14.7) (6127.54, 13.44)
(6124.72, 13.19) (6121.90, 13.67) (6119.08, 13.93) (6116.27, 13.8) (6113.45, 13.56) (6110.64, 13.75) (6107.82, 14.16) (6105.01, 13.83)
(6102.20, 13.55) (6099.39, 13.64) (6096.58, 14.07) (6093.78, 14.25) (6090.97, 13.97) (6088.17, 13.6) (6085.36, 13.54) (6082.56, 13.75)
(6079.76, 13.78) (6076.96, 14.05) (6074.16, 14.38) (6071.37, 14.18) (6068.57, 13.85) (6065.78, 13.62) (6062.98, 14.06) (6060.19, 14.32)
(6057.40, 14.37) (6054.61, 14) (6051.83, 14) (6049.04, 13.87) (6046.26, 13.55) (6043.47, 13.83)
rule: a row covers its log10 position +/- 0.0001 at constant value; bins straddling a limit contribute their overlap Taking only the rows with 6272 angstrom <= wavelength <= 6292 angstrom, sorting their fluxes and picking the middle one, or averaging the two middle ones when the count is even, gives 12.6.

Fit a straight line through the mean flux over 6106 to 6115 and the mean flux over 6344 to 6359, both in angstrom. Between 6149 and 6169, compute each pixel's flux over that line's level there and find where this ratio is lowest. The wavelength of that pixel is 6158.66 angstrom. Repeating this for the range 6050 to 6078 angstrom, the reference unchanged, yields 6065.78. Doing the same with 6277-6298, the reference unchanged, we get 6278.94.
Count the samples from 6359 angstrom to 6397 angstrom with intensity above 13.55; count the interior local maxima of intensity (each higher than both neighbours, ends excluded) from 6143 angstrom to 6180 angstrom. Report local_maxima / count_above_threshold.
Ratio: 0.50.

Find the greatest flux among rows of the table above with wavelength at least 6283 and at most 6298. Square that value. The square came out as 180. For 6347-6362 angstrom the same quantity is 167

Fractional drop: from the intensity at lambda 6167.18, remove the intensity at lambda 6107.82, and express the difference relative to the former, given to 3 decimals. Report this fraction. -0.120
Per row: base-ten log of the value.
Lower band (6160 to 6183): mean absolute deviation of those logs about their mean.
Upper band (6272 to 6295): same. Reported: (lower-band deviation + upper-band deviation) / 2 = 0.0068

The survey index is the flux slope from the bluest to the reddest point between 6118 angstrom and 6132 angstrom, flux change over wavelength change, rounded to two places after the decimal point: 0.07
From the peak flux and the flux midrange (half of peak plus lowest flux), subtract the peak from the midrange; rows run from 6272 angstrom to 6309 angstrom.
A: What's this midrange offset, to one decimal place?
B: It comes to -0.8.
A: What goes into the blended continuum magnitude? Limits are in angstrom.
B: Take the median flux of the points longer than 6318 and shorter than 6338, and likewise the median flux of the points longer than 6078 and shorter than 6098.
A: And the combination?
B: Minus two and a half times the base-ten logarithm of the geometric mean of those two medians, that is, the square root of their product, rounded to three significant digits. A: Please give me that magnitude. -2.83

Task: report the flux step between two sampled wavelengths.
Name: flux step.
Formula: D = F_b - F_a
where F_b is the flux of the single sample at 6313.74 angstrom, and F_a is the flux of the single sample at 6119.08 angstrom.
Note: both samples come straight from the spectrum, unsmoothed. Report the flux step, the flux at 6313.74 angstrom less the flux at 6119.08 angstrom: -1.2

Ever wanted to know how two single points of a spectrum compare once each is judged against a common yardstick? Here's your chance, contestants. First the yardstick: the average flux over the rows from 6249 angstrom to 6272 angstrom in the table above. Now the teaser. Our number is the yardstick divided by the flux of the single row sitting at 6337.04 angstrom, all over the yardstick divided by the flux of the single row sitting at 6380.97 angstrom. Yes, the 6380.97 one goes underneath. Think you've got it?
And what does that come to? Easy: 1.00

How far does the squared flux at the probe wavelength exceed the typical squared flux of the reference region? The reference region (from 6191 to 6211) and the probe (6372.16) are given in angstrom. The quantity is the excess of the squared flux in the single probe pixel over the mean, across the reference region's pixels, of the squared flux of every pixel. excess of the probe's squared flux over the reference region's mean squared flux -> 17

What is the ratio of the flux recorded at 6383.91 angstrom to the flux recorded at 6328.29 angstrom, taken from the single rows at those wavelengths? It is 1.09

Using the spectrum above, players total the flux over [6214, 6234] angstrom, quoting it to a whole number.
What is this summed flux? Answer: 87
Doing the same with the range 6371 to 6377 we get 27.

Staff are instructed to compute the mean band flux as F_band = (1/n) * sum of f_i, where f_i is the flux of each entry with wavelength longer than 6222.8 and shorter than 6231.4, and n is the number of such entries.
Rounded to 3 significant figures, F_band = 12.4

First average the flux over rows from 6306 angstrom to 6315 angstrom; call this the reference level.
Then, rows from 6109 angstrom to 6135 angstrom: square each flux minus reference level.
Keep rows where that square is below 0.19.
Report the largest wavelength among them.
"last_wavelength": 6124.72 angstrom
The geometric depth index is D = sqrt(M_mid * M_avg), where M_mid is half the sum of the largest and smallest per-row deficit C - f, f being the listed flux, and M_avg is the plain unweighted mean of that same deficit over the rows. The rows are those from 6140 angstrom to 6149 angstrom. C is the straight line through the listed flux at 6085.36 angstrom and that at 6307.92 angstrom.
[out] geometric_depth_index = 0.16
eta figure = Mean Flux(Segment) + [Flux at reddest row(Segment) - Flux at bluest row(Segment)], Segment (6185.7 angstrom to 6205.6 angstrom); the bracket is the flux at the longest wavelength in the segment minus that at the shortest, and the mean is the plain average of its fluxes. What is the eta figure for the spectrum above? 13.0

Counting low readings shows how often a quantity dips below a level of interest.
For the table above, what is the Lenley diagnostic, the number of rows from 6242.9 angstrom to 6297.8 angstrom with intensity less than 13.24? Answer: 18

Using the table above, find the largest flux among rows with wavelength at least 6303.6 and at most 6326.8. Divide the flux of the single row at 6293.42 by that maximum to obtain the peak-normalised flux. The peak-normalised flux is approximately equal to 0.99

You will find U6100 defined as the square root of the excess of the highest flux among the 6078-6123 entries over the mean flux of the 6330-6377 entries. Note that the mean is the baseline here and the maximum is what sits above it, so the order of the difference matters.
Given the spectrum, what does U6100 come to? 1.1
